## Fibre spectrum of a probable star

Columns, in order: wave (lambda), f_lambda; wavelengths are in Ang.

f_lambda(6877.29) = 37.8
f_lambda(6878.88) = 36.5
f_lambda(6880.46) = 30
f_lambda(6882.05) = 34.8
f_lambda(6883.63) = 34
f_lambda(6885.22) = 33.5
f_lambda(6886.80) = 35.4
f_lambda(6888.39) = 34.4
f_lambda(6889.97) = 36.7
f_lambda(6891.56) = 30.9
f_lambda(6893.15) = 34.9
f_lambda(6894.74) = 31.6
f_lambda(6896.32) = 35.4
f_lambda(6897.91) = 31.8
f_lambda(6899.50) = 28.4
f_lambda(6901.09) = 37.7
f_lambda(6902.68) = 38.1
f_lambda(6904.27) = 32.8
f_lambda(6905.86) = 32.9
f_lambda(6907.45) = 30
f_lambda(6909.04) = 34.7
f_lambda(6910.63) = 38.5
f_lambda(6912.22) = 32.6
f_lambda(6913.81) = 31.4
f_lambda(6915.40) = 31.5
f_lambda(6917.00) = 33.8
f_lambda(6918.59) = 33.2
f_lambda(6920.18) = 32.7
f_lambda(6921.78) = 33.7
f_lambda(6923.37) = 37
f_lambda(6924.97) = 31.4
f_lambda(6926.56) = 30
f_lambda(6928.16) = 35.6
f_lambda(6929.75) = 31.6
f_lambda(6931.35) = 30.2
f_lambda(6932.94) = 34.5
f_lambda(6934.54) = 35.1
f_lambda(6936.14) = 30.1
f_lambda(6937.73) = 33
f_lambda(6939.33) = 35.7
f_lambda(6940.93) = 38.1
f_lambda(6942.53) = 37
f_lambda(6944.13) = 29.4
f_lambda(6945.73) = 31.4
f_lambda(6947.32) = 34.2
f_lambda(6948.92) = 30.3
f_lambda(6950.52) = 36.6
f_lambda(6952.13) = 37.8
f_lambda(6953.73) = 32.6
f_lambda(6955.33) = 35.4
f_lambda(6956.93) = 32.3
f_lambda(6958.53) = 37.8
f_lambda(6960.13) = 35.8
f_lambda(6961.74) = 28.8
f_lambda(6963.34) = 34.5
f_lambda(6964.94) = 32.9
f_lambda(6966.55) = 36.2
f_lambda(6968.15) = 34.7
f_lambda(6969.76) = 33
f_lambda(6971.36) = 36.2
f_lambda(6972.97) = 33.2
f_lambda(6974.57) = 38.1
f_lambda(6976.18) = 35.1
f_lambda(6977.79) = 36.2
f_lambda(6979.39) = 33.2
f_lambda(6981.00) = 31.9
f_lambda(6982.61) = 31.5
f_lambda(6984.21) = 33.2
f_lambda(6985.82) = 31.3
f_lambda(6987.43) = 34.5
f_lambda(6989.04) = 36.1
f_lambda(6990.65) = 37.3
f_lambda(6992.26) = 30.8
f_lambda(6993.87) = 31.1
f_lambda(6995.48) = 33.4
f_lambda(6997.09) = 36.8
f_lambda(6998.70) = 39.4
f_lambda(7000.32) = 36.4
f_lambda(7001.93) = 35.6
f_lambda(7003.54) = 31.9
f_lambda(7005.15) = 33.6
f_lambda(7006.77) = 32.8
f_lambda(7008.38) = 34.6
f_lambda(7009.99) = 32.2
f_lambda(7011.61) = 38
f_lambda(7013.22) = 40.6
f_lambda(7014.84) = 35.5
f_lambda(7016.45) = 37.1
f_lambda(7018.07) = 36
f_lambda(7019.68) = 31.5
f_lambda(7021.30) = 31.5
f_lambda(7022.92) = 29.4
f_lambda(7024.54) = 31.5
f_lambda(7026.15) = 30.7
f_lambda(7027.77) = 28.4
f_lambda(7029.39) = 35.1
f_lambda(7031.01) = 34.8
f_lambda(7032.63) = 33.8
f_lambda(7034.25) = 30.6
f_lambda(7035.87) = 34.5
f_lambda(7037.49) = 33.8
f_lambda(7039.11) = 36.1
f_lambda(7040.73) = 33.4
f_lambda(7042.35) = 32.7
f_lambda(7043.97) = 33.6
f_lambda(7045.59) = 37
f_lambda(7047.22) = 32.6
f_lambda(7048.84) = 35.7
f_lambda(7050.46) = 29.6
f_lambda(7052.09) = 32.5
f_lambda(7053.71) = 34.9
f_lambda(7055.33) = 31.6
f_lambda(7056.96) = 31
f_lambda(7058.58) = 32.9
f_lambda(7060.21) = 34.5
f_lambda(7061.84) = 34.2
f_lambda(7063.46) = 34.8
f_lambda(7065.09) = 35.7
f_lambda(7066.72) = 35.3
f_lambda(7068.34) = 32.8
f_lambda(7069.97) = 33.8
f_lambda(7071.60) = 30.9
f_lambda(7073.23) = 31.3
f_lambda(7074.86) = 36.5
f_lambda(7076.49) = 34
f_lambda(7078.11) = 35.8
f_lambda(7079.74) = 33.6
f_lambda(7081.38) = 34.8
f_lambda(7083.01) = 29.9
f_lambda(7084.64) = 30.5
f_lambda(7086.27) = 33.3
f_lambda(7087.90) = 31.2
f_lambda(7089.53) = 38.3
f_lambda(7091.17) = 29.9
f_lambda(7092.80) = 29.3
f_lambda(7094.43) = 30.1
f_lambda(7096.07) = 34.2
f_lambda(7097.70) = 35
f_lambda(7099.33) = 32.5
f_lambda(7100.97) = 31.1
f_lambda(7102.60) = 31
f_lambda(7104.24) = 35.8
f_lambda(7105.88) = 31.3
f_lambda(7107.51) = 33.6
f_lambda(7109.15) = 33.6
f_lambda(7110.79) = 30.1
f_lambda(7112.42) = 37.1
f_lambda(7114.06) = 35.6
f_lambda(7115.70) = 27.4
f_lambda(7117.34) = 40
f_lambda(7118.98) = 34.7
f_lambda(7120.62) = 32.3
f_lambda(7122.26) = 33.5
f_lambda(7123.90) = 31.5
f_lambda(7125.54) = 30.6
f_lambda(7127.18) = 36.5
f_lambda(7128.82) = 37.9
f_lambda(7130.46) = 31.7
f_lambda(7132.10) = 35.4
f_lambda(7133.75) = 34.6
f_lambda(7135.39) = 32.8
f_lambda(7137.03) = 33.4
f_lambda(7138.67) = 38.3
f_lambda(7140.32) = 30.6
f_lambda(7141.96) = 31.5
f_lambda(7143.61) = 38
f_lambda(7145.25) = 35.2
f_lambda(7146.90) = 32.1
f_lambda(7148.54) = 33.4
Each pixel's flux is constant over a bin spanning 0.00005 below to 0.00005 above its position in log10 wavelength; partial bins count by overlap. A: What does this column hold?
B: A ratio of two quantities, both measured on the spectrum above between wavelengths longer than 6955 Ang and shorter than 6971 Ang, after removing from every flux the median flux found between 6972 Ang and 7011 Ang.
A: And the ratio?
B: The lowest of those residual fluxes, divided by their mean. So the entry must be -7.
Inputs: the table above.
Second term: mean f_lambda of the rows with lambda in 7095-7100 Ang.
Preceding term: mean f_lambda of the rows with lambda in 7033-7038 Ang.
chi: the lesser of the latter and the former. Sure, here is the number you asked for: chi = 33.0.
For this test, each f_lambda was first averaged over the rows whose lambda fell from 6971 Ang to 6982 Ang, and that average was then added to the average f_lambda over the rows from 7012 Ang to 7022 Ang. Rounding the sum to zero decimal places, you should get 70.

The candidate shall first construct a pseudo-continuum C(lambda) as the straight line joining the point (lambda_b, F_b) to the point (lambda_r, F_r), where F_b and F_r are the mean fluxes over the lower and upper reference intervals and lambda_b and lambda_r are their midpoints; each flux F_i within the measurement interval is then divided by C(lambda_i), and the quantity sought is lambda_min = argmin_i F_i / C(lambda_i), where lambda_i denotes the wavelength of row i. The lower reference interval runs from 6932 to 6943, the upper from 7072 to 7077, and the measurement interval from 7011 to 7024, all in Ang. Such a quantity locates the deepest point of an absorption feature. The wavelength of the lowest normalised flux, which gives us 7022.92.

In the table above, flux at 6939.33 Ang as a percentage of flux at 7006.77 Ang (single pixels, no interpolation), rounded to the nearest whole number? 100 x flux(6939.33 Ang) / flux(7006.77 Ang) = 109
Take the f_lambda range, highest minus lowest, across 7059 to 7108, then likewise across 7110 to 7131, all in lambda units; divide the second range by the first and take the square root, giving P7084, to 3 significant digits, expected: 1.18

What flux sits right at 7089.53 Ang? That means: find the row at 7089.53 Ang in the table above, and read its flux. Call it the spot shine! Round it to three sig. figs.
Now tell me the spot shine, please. 38.3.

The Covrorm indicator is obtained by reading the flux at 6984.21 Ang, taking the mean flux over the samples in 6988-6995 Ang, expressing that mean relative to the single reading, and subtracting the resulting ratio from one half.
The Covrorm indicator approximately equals -0.52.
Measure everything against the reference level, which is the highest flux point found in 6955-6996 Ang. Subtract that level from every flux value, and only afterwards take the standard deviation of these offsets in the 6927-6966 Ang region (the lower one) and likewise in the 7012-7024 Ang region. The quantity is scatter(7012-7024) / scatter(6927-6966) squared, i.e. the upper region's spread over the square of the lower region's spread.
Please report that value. 0.5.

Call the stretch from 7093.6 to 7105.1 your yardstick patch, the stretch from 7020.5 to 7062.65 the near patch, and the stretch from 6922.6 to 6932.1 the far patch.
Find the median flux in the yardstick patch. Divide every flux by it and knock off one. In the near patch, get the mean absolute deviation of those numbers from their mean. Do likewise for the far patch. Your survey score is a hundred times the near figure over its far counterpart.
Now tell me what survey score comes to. 73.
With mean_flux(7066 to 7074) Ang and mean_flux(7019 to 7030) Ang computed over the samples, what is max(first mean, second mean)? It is 32.8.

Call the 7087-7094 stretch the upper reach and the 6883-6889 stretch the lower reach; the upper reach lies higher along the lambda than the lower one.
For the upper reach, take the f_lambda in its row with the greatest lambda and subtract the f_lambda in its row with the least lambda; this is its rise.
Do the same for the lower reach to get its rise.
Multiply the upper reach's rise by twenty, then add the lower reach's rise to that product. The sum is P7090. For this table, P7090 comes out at -38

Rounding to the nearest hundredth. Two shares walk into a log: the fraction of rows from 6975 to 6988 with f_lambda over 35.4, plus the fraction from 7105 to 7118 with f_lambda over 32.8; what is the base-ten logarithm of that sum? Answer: -0.12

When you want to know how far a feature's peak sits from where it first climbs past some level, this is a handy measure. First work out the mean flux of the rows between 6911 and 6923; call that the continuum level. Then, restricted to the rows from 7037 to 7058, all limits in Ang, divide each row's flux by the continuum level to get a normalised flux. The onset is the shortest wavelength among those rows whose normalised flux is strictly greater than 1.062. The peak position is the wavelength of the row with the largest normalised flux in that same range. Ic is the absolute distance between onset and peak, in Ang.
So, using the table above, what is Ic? 6.5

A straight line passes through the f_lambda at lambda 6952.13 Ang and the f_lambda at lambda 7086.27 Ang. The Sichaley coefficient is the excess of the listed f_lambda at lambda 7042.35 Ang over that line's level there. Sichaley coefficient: -2.1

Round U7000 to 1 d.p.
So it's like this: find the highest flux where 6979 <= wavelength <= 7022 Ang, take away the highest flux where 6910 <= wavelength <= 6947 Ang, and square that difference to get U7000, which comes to 4.4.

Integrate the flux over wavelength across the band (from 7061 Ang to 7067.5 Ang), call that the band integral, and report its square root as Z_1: 15.1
